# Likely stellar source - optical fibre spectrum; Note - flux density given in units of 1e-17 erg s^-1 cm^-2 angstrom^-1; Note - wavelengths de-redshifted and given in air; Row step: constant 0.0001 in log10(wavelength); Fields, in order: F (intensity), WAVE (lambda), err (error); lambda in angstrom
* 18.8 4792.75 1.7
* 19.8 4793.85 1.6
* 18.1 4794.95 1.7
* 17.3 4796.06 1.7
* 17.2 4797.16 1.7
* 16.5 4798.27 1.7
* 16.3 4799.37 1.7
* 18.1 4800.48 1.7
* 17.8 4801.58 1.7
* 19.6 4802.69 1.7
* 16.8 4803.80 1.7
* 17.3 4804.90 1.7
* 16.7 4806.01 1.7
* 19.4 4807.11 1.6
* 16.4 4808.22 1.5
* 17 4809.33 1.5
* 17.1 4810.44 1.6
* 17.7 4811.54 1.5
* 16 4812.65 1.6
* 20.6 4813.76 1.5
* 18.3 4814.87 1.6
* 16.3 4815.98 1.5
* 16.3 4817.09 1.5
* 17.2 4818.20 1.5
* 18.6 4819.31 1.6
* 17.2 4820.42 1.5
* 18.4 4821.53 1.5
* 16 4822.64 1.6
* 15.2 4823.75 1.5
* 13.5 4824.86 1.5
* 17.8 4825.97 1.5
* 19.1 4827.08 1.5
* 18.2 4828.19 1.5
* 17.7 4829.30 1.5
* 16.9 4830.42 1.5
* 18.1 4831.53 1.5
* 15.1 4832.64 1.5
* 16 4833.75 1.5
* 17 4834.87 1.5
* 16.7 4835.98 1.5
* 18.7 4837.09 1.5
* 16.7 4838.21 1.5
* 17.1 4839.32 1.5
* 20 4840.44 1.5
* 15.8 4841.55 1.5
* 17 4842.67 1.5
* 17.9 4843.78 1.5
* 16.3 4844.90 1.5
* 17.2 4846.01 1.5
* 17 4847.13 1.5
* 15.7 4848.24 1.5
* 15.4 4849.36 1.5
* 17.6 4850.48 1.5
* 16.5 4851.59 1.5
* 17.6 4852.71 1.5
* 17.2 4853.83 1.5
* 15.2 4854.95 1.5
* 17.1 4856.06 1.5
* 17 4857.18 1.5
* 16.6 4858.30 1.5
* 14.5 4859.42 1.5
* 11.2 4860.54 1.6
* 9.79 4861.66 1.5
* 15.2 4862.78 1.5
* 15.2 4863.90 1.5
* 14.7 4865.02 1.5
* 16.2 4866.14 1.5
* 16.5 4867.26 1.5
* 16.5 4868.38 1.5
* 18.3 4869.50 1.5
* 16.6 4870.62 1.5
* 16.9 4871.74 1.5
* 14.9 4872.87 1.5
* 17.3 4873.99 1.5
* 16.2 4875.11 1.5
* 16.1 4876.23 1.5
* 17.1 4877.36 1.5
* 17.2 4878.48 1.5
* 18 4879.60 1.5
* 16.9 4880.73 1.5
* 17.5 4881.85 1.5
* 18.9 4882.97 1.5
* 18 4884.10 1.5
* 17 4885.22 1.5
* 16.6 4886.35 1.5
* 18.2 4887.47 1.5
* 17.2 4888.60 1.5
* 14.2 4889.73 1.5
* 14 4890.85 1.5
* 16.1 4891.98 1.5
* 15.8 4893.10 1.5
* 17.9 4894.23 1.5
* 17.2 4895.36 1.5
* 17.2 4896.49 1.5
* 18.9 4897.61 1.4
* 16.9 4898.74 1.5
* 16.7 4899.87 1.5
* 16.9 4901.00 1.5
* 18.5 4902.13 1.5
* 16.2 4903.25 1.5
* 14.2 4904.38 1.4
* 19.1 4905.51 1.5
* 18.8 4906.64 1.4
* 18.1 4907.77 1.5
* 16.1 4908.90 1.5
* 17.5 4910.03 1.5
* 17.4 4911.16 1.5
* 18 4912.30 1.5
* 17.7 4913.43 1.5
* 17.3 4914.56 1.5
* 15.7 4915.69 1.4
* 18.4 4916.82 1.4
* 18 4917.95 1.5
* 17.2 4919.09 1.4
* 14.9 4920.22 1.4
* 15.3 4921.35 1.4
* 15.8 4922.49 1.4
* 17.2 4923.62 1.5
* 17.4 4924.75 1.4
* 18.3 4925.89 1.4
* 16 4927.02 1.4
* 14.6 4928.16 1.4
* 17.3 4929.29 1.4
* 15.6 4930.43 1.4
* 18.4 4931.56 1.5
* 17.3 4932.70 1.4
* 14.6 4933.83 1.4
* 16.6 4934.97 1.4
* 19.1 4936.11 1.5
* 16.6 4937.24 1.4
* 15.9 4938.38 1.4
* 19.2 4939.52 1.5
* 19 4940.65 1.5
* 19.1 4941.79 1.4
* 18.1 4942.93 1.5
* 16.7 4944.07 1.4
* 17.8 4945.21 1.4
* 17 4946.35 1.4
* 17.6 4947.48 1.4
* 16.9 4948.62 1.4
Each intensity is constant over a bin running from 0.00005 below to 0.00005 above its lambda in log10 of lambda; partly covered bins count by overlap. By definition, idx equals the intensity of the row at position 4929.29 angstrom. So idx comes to 17.3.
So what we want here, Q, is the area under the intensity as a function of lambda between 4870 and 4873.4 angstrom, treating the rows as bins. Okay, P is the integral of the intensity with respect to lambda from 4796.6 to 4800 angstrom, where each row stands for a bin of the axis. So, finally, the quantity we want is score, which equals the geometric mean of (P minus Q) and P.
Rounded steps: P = 56.8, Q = 55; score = 10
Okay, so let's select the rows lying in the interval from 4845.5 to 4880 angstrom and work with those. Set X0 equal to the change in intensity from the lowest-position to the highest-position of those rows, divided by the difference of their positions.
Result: 0.02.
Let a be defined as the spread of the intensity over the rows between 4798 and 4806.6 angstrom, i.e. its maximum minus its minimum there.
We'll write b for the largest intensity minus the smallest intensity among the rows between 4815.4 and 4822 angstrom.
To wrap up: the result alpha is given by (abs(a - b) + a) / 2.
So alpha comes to 2.15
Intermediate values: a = 3.3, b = 2.30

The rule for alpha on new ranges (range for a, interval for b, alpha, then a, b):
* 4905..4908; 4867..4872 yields 0.90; 1.0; 1.80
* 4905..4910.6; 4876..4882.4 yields 2.05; 3.0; 1.90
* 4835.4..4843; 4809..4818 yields 2.30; 4.2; 4.60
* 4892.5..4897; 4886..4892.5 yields 2.10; 2.1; 4.20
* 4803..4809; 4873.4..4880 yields 2.05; 3.0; 1.90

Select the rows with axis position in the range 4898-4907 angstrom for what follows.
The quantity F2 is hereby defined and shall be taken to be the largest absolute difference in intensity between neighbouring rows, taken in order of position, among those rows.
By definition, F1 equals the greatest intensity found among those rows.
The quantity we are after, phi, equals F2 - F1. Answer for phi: -14.2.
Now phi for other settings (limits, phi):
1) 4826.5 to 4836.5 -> -16.1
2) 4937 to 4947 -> -15.9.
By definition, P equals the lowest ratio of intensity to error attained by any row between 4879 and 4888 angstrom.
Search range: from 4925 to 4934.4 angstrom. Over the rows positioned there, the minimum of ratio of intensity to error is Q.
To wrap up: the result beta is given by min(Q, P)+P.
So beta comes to 21.5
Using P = 11.1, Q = 10.4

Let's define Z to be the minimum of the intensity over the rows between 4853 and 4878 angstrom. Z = 9.79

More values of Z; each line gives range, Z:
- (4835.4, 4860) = 14.5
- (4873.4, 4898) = 14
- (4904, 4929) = 14.2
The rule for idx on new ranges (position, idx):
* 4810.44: 17.1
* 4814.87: 18.3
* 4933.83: 14.6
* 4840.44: 20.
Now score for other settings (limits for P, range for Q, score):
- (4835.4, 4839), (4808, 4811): 27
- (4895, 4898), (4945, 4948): 7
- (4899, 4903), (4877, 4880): 34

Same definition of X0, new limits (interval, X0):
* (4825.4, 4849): -0.09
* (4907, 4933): -0.03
